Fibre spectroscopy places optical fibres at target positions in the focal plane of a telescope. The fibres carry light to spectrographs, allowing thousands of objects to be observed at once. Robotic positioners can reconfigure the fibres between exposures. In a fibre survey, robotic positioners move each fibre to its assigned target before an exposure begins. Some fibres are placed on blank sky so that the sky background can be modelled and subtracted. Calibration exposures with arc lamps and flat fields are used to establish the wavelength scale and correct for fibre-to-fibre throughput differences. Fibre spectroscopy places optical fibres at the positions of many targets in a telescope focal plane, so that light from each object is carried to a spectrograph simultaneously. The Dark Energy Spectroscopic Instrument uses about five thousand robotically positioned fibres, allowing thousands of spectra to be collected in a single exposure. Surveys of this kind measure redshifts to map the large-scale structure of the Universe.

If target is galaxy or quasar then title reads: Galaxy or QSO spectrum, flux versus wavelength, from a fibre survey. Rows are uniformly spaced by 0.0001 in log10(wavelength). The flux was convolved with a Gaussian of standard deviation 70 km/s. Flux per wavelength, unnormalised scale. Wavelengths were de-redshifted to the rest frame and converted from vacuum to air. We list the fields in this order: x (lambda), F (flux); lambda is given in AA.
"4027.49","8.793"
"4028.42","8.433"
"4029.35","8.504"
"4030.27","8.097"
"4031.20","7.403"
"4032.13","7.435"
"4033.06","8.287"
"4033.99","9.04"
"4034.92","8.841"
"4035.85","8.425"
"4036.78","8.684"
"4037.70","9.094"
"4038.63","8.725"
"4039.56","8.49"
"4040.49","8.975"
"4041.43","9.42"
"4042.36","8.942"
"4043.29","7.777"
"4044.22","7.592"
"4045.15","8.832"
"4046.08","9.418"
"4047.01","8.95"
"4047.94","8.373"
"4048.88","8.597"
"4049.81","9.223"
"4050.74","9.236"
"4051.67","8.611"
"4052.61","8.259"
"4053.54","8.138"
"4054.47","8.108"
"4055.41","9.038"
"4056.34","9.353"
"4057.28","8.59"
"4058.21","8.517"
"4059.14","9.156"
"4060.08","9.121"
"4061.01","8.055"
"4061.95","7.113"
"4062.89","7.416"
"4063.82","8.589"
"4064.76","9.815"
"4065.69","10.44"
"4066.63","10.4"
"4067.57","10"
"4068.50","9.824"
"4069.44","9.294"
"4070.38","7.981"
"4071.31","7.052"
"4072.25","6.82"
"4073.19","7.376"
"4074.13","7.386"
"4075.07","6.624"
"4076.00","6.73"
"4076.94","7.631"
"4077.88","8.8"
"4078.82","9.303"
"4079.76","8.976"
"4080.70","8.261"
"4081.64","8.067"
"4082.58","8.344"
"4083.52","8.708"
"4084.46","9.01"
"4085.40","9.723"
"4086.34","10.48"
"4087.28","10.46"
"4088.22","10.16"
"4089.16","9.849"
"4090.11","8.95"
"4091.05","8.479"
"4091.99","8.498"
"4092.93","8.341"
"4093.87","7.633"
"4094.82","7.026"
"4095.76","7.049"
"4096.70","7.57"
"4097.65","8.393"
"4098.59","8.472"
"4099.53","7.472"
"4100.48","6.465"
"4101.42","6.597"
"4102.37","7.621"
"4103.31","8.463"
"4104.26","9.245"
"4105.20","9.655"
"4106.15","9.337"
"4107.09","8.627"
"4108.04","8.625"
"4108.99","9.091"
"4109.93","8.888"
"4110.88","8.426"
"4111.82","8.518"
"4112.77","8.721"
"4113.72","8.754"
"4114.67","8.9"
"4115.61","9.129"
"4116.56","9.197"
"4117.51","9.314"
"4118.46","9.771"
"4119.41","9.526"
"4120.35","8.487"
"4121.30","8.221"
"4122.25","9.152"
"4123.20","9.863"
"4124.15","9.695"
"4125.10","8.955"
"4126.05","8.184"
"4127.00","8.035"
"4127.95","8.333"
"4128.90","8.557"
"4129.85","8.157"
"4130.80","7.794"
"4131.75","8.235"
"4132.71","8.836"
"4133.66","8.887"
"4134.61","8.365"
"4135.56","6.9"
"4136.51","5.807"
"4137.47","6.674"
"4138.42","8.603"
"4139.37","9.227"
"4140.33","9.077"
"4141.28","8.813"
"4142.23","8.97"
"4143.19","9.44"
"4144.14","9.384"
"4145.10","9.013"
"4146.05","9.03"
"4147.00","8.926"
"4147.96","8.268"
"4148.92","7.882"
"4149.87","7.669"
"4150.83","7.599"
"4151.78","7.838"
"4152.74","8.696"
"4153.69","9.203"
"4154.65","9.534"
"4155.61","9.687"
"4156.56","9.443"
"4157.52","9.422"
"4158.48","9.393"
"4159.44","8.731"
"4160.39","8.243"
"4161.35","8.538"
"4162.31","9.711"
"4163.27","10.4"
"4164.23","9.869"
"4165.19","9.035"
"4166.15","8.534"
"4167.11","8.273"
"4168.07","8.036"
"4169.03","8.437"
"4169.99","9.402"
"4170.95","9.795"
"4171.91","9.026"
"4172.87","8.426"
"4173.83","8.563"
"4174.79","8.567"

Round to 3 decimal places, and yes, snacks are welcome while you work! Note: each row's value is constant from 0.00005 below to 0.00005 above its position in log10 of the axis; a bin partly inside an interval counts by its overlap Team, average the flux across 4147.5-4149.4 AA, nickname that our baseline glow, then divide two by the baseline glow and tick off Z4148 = 0.248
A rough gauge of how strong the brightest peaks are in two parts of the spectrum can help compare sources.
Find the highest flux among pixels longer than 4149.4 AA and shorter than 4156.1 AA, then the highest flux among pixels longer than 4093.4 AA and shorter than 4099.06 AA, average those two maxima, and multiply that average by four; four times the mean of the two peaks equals 36.3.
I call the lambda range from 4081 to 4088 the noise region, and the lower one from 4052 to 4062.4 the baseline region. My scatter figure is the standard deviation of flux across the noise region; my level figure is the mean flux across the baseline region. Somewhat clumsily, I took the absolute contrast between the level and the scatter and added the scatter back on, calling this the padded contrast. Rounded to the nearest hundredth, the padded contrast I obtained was 8.50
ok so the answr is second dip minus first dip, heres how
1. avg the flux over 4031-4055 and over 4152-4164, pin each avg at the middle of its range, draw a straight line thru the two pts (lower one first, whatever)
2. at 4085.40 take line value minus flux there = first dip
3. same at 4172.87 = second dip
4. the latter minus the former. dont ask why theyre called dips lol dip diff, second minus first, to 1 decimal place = 1.8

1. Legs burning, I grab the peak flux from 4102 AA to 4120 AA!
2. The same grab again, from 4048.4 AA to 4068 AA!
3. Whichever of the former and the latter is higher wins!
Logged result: 10.4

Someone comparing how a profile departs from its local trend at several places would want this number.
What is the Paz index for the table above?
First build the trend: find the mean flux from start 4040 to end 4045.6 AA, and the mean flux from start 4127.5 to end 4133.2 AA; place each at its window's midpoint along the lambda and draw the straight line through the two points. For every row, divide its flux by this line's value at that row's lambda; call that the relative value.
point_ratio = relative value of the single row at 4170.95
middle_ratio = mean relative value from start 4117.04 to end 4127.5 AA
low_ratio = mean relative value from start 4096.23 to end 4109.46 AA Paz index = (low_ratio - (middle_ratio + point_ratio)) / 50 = -0.0259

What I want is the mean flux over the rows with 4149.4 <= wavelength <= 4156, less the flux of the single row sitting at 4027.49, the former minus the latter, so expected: -0.2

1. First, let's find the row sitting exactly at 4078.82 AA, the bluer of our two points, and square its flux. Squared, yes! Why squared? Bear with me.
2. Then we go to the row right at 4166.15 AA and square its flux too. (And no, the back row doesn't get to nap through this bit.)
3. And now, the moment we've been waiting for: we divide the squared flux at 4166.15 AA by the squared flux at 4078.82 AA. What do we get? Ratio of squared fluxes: 0.84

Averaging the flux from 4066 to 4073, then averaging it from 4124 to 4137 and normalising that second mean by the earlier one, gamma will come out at 0.93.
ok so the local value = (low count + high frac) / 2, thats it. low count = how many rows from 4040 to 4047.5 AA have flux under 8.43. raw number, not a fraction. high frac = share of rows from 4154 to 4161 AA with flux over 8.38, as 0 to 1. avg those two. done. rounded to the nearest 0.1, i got 1.4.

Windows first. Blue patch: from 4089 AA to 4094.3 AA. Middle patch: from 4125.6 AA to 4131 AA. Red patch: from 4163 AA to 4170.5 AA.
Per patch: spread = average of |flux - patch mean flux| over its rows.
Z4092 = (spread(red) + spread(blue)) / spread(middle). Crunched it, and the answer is 6.6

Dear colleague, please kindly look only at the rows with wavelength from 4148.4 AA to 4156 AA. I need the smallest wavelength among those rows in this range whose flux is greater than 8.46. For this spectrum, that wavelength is 4152.74 AA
